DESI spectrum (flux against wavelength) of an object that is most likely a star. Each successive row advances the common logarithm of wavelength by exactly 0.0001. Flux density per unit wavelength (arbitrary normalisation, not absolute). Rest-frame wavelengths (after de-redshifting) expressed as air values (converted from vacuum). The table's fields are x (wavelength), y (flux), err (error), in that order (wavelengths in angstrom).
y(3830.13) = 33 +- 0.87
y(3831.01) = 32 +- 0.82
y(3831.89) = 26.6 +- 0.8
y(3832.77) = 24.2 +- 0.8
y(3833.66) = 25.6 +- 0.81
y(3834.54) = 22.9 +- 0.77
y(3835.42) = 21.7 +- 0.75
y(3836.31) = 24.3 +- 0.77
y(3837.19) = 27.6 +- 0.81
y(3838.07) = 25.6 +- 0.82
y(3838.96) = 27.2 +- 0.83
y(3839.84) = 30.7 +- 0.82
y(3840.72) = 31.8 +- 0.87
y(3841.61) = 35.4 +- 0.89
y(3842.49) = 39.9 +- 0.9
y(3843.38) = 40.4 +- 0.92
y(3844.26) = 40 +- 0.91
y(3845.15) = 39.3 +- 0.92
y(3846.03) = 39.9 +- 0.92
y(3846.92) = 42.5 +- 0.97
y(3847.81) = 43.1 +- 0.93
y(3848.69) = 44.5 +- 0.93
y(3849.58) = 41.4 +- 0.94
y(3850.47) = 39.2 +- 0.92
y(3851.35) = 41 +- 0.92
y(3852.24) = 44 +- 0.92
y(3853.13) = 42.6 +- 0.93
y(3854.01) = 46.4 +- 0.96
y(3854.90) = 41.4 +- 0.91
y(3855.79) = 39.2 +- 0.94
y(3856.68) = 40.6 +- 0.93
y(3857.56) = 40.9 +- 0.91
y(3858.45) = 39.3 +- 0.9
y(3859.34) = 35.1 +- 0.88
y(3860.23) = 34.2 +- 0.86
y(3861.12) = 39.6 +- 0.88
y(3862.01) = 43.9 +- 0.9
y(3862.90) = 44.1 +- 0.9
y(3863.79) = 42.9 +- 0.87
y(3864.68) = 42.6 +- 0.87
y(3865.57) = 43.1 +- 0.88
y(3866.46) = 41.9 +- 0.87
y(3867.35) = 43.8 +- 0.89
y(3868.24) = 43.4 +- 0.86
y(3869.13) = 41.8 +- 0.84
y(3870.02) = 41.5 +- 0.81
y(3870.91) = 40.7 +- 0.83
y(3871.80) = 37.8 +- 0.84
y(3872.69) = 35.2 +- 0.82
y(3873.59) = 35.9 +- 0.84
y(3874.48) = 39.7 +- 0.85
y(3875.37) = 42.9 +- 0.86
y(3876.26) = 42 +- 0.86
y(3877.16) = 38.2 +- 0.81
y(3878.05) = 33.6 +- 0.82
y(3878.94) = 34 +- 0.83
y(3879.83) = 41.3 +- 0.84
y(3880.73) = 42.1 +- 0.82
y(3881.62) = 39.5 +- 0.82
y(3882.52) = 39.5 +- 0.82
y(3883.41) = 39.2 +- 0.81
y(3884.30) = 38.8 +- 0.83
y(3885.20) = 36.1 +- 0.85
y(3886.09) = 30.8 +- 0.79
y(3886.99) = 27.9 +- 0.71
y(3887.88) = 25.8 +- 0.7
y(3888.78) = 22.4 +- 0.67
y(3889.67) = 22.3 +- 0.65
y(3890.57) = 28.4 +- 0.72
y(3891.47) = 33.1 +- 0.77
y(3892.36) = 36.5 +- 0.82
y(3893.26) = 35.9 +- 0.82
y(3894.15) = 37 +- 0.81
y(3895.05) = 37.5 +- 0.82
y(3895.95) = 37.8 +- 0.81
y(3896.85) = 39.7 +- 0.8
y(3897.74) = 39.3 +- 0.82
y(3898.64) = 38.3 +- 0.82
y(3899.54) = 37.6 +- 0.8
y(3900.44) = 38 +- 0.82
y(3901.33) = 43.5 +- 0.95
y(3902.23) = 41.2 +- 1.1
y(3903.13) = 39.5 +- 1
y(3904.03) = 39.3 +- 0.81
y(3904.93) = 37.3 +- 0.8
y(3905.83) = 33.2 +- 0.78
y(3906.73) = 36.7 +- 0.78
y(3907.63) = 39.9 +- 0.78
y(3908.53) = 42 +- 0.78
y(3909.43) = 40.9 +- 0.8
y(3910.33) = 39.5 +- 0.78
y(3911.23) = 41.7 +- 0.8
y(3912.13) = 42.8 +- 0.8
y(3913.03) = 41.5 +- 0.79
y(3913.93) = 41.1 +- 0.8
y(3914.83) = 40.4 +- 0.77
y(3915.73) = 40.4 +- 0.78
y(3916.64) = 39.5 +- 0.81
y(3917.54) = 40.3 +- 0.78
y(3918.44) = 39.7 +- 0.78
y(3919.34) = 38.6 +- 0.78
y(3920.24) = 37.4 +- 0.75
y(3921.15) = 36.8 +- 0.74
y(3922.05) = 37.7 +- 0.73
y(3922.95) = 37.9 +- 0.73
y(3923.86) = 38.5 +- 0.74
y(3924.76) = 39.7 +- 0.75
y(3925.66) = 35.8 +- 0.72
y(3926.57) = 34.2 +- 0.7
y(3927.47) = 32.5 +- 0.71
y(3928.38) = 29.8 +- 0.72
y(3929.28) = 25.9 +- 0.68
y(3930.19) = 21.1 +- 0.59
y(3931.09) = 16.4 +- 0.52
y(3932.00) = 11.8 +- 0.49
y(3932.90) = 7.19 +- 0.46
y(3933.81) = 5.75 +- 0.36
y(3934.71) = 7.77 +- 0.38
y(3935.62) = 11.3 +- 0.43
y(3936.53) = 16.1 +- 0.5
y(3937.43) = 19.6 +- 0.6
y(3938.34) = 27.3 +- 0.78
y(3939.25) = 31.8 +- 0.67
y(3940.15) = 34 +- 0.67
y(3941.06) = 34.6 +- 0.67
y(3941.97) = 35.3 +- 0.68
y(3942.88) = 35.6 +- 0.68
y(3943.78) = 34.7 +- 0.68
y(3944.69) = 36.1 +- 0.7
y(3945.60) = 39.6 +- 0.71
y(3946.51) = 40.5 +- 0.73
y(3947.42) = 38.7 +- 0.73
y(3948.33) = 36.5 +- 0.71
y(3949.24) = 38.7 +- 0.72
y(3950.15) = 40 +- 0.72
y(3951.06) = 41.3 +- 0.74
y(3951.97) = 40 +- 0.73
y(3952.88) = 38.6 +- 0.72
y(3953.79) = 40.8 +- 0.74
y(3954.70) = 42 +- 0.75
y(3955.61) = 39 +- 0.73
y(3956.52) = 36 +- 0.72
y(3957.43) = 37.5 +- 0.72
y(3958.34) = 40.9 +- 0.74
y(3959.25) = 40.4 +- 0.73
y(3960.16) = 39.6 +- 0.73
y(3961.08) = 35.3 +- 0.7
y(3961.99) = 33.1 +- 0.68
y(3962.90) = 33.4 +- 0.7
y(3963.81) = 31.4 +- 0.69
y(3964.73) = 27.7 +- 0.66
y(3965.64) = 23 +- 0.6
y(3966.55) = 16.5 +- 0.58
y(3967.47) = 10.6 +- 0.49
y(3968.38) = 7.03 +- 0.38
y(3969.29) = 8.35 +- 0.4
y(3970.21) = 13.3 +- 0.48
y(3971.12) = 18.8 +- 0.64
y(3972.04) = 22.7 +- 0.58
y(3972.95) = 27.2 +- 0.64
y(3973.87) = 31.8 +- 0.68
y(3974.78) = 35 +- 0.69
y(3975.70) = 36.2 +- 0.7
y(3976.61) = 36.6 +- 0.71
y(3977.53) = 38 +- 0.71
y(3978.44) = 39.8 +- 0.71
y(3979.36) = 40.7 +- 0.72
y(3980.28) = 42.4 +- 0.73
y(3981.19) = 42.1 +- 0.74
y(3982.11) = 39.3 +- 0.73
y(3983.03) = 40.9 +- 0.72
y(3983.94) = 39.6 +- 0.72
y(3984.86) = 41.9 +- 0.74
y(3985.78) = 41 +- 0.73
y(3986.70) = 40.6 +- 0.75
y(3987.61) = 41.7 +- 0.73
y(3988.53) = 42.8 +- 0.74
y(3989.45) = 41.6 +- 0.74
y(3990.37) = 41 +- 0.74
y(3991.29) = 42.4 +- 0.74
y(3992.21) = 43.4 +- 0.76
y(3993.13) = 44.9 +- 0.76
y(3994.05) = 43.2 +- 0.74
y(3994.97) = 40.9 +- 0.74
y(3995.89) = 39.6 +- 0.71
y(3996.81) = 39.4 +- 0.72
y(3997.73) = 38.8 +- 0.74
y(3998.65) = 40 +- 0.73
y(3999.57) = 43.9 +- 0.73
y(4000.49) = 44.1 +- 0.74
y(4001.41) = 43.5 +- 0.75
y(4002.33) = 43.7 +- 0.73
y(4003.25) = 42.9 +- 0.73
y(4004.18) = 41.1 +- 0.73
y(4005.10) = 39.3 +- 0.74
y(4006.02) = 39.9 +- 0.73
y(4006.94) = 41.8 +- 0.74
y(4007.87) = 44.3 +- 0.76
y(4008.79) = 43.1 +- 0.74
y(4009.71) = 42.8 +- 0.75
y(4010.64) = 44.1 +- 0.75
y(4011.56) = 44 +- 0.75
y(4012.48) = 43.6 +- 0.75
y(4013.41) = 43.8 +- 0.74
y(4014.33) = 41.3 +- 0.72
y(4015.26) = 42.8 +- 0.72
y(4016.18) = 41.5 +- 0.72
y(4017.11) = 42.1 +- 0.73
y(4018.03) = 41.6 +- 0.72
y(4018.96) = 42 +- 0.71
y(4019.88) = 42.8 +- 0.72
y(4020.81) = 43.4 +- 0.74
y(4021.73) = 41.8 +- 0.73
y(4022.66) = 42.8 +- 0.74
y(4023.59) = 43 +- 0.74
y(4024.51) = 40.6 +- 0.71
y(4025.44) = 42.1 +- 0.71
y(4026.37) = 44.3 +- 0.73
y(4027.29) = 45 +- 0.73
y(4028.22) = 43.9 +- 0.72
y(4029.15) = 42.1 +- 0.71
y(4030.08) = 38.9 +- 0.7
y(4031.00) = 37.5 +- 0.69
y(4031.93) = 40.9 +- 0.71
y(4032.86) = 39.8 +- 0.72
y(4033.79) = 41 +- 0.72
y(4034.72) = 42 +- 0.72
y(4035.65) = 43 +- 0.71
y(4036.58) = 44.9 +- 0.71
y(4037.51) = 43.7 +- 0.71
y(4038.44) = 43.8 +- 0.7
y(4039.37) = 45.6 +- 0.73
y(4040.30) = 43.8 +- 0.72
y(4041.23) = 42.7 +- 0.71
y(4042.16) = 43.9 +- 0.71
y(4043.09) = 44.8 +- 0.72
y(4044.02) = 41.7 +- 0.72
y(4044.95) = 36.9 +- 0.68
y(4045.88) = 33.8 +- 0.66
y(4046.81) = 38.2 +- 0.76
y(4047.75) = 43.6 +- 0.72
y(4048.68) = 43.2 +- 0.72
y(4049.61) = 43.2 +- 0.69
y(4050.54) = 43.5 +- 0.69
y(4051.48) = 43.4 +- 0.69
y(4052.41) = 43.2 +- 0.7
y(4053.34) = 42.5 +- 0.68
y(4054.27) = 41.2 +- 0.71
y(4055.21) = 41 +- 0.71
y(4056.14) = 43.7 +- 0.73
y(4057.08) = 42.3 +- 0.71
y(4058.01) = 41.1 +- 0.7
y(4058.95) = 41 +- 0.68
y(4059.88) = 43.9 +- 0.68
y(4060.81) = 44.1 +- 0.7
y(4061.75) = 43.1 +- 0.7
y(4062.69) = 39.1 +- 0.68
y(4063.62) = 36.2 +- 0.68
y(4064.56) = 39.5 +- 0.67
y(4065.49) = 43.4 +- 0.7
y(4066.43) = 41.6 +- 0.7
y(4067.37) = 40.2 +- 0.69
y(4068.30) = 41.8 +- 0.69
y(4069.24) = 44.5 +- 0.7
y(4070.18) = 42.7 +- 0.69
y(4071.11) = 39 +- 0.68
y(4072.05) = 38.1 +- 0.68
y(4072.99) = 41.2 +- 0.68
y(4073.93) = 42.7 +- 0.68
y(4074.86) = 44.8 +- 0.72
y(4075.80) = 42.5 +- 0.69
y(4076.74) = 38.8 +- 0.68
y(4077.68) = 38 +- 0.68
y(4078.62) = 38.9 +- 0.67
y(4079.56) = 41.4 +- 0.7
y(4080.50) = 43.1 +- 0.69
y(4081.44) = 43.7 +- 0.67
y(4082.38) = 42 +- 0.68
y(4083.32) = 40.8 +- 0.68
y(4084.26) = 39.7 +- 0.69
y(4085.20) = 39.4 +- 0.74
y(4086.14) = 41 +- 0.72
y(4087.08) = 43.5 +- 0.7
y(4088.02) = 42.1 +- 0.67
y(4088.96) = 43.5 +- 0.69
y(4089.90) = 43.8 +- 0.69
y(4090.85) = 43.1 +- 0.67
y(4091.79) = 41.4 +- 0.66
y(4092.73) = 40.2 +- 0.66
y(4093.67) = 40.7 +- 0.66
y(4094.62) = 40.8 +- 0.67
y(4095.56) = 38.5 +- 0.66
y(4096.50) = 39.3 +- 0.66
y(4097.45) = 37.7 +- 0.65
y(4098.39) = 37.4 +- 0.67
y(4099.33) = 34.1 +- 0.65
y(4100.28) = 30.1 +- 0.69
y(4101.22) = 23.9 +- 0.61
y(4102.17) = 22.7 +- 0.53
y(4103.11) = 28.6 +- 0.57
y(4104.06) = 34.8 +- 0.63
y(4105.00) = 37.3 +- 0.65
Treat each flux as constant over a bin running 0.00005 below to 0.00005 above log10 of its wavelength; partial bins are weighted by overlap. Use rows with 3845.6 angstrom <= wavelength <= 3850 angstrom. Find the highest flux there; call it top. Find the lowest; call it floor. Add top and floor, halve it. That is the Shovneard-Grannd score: 42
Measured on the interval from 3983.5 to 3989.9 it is 41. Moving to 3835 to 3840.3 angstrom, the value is 26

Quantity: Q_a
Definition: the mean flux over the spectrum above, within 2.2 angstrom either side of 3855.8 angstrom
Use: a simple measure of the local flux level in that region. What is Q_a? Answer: 41.7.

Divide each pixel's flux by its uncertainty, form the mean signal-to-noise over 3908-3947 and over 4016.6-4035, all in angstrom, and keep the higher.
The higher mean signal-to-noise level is 58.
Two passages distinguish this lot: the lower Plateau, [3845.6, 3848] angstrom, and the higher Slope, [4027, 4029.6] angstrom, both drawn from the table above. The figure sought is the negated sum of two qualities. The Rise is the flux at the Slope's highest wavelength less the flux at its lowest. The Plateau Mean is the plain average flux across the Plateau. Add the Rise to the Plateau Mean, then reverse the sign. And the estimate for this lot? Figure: -39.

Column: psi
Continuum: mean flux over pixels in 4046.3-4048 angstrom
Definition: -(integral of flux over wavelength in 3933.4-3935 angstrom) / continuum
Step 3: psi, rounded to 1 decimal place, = -0.3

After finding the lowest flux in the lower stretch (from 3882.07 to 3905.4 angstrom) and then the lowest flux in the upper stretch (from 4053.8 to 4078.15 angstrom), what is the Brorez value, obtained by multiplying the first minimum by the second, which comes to 807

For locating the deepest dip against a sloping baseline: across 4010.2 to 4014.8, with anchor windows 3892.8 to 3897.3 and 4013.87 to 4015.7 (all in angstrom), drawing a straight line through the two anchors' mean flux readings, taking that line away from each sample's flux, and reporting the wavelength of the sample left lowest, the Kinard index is 4014.33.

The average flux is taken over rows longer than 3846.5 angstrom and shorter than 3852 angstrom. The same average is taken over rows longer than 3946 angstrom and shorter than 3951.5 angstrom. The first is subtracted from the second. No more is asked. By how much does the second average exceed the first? -3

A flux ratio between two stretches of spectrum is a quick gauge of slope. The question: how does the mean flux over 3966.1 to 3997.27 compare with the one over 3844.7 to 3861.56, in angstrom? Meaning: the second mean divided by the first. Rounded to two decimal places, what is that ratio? 1.18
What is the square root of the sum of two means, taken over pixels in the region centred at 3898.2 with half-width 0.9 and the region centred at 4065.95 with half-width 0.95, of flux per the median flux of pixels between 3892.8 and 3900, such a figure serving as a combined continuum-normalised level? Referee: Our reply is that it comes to 1.47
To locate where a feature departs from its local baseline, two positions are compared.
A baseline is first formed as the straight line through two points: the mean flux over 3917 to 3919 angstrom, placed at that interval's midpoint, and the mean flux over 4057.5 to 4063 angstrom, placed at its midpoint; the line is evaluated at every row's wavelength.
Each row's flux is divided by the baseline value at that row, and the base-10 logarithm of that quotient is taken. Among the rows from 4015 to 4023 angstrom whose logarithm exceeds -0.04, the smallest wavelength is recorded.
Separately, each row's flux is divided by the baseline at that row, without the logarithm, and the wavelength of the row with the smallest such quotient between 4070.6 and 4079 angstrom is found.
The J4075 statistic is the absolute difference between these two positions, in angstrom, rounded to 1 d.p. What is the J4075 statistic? 62.4 angstrom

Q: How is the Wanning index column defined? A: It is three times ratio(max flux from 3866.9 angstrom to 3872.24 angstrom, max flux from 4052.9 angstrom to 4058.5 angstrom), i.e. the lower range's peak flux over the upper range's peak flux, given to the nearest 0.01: 3.01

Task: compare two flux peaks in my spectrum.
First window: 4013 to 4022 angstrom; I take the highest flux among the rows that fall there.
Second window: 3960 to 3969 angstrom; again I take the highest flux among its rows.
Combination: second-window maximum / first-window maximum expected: 0.90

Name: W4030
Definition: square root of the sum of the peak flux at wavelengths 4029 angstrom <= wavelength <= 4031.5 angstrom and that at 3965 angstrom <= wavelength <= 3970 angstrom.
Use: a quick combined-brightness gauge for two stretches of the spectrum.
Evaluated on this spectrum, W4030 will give 8.1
